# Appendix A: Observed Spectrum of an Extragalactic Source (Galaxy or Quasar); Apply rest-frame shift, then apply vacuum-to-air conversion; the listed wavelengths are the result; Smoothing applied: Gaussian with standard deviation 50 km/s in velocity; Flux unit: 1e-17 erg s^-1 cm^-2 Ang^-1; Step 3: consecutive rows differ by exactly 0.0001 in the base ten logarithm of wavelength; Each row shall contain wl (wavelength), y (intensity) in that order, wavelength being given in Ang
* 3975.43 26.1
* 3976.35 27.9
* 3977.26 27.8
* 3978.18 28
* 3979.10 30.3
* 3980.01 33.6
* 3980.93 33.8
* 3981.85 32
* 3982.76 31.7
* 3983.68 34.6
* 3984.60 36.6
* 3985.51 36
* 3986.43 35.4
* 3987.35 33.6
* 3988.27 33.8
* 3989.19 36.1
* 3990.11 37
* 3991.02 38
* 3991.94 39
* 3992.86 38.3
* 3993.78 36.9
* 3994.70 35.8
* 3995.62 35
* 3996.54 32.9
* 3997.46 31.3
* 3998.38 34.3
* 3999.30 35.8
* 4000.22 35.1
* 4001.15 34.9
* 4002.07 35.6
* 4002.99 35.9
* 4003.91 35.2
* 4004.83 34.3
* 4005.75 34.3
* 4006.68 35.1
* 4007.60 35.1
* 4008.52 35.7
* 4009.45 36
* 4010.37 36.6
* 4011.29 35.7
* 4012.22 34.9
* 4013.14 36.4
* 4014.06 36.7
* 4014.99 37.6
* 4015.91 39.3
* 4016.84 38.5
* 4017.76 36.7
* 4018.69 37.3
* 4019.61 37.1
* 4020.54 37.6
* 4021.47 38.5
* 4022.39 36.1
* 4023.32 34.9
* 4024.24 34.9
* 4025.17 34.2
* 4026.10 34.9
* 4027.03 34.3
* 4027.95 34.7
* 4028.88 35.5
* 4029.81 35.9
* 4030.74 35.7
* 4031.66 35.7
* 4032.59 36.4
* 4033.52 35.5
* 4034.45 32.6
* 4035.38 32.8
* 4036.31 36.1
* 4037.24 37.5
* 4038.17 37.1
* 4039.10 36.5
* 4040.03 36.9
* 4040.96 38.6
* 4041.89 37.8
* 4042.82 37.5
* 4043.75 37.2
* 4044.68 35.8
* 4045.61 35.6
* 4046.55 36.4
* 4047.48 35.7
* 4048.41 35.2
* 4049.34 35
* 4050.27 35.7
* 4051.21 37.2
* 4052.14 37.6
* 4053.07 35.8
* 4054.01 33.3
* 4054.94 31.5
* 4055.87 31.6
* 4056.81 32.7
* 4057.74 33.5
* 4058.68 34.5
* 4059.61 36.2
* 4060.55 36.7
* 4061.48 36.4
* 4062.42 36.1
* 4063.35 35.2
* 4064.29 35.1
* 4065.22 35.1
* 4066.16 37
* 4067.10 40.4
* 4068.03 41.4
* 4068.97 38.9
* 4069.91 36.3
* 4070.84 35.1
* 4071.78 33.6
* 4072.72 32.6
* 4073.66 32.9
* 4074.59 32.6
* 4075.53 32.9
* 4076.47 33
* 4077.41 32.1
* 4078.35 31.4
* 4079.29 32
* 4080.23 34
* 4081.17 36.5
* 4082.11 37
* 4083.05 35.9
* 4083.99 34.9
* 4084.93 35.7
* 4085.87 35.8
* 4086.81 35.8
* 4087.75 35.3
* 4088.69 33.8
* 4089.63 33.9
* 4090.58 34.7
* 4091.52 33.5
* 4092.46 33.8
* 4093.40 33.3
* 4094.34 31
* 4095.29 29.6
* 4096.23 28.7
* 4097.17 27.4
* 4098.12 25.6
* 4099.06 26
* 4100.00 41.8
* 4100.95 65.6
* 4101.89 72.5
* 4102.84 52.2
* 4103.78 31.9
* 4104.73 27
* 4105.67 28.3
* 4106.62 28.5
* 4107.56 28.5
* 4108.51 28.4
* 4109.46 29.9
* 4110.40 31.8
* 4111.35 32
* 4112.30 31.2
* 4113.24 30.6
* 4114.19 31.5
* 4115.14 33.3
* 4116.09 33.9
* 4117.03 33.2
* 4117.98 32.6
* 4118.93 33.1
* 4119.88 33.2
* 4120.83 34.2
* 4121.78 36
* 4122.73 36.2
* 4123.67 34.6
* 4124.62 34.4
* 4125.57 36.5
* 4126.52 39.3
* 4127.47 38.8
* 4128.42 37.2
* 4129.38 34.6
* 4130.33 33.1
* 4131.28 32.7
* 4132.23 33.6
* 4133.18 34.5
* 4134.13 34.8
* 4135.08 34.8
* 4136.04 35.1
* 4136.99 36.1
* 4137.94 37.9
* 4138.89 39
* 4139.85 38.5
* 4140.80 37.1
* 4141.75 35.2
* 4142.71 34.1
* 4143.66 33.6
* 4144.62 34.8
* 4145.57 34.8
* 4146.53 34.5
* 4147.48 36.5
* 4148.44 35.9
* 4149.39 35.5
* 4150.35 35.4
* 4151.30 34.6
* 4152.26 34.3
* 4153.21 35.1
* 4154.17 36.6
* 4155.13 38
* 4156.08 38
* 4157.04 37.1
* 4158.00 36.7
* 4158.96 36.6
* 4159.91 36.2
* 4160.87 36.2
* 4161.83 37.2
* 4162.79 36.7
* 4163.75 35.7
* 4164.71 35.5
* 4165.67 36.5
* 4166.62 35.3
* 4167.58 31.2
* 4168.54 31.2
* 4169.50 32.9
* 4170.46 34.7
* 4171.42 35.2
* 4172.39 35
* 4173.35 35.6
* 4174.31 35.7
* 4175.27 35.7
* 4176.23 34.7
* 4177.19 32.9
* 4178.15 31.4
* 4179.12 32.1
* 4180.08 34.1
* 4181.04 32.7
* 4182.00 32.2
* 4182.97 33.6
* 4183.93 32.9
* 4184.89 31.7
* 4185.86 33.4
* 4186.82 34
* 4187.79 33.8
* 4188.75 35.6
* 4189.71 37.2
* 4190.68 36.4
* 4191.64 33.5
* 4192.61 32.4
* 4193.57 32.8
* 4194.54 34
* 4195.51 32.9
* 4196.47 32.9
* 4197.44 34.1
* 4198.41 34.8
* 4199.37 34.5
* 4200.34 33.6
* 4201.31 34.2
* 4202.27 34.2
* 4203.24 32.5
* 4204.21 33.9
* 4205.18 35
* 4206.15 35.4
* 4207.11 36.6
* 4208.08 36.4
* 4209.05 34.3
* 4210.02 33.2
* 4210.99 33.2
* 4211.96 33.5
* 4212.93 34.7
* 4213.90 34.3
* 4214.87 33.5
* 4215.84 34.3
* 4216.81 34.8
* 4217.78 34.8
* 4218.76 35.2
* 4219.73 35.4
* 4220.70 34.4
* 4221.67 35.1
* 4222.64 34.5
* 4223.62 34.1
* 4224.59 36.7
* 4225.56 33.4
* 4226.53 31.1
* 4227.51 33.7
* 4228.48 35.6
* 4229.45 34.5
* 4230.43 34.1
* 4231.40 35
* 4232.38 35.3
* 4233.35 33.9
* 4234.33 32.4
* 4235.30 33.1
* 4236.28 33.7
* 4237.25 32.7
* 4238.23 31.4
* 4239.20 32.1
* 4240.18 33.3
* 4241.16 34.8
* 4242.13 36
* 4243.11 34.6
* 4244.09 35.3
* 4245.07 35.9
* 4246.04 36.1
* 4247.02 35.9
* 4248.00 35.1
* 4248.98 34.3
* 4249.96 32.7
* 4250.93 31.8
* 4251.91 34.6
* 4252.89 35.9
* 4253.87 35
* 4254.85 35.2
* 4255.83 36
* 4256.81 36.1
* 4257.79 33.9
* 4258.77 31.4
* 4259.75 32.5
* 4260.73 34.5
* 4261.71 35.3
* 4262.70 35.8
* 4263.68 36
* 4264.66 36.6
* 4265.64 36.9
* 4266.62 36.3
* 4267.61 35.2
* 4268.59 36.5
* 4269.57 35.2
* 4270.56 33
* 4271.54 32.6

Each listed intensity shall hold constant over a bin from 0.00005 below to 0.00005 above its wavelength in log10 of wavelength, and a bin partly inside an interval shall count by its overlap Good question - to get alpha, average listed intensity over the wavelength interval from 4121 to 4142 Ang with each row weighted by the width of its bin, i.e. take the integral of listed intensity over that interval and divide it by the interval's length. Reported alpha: 35.9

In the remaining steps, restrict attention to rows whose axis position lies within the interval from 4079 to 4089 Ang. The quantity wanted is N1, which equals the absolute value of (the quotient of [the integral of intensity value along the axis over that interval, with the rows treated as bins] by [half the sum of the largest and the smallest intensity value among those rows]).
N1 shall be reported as 10.2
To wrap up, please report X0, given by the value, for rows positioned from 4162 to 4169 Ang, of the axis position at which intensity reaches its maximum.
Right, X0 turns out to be 4162.79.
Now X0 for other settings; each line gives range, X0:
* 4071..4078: 4071.78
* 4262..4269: 4265.64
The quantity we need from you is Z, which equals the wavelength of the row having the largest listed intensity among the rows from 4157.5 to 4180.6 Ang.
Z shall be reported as 4161.83 Ang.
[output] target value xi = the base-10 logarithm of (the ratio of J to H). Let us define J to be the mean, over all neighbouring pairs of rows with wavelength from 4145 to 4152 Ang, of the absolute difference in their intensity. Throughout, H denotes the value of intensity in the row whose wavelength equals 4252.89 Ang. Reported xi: -1.71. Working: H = 35.9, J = 0.70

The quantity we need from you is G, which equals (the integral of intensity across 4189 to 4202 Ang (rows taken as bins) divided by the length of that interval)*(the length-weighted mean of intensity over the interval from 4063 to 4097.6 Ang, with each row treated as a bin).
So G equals 1170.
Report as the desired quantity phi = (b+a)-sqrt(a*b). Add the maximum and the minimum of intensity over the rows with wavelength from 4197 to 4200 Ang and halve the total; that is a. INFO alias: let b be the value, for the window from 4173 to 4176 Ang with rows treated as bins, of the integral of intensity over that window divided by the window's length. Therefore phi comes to 35.0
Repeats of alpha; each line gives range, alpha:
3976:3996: 34.2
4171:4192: 34.1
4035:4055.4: 36.1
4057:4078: 35.3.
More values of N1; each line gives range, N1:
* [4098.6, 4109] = 8.3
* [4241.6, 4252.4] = 11.1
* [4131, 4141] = 10.0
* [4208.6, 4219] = 10.4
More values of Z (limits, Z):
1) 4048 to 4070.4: 4068.03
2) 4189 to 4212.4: 4189.71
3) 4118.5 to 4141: 4126.52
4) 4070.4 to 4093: 4082.11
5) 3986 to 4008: 3991.94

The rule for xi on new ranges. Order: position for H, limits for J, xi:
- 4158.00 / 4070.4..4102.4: -1.22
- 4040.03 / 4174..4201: -1.54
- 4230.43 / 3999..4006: -1.83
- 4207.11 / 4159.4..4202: -1.56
